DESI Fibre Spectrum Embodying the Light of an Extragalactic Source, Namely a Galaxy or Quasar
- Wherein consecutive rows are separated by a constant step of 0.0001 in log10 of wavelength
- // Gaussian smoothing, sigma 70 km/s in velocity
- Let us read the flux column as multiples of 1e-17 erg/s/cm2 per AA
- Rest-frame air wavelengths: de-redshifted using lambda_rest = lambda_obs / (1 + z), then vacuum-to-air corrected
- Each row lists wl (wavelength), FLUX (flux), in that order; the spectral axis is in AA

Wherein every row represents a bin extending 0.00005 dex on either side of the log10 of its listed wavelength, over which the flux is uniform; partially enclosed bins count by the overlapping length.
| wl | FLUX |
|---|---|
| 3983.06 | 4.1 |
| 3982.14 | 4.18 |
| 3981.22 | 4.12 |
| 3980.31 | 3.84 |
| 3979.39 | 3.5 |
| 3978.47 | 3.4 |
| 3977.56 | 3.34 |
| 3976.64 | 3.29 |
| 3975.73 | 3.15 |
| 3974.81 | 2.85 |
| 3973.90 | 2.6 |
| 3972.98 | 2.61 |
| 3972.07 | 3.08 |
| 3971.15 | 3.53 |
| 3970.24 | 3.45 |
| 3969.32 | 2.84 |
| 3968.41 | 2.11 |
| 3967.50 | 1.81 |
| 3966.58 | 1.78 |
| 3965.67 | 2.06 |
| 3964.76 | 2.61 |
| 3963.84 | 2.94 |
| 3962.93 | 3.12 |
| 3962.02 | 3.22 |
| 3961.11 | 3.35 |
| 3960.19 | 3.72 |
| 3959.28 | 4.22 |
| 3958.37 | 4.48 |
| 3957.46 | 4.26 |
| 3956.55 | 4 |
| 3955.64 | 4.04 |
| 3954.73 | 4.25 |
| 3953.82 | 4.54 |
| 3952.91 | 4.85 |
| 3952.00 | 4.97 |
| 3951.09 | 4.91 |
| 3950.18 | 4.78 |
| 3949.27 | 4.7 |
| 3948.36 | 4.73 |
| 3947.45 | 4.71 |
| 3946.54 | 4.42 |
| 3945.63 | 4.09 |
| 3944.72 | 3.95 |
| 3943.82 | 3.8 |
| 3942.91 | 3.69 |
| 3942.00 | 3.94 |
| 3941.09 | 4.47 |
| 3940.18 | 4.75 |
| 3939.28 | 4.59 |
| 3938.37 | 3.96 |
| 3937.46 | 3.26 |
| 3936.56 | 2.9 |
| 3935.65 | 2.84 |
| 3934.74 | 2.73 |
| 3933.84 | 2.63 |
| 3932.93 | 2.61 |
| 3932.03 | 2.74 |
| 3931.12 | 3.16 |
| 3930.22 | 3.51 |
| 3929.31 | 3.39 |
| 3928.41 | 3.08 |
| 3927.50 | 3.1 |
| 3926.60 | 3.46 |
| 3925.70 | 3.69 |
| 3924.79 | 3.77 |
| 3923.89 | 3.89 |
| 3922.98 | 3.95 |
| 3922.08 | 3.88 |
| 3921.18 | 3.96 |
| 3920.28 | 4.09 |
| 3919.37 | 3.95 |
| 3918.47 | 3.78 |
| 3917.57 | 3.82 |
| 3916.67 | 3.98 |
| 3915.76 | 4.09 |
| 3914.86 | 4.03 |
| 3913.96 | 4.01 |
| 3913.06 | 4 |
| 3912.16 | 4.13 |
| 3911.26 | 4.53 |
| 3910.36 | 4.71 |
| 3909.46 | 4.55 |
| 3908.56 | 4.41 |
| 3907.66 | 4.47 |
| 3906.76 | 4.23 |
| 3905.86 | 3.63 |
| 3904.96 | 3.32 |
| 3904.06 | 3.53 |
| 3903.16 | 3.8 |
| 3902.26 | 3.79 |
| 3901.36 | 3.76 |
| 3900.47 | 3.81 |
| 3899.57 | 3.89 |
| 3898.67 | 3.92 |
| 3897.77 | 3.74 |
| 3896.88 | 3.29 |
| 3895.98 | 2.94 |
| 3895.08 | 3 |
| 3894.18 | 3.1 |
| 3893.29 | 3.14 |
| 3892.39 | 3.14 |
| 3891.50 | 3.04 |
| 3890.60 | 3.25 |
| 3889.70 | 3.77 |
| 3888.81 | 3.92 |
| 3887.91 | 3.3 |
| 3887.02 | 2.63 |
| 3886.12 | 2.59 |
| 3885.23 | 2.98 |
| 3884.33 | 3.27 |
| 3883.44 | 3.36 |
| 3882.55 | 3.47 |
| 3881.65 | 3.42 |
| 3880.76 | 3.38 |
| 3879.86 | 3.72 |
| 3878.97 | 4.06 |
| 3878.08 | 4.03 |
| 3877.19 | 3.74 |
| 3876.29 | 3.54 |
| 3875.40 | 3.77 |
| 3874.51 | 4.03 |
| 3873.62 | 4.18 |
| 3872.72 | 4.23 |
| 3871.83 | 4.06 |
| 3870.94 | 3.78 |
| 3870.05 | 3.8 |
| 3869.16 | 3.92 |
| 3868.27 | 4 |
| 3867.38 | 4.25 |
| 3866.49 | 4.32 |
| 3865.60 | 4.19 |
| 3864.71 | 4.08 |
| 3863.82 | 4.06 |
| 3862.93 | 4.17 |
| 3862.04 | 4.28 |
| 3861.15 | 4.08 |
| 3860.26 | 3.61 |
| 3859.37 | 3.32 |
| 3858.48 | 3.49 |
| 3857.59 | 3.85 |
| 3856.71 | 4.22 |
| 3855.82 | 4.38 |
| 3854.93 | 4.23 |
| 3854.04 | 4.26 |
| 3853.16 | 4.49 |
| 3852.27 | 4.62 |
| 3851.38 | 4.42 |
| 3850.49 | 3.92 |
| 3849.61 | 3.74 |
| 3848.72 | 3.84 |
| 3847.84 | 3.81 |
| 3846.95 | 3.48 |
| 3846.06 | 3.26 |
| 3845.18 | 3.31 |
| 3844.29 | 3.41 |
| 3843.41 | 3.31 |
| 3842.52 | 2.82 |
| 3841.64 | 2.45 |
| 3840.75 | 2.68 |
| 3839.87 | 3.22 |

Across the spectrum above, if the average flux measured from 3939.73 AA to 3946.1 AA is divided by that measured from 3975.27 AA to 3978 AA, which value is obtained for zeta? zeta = 1.26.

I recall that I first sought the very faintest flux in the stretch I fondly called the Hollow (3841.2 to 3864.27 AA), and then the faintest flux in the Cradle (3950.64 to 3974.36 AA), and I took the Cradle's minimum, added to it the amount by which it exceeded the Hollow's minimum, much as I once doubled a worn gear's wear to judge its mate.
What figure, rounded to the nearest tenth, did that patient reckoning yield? 1.1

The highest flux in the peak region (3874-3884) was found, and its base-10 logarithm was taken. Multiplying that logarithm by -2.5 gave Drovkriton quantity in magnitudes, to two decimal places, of -1.52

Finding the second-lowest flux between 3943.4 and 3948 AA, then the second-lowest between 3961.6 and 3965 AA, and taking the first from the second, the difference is -1.01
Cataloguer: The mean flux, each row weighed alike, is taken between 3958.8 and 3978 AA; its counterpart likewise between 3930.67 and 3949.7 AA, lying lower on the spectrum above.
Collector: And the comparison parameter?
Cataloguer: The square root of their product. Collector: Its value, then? 3.32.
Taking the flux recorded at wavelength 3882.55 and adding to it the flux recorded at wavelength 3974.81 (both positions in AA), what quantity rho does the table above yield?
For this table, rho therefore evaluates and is 6.3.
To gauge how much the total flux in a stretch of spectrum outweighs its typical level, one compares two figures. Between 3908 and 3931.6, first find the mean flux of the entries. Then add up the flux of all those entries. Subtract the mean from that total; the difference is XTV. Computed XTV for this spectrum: 97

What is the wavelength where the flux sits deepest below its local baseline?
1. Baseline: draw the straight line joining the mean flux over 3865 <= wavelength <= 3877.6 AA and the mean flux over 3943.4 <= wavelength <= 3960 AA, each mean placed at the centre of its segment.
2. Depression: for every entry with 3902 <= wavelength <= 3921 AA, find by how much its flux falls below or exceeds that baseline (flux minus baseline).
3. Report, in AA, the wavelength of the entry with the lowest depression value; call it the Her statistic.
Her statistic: 3904.96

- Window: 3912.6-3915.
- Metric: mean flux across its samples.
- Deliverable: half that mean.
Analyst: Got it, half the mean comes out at 2.01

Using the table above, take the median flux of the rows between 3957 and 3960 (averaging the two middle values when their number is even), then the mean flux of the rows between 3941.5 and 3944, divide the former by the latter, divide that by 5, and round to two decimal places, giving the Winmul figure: 0.22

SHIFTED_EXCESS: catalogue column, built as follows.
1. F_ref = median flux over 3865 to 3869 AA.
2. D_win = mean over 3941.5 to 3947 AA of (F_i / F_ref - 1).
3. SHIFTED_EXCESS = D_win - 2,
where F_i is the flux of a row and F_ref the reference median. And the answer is -2.06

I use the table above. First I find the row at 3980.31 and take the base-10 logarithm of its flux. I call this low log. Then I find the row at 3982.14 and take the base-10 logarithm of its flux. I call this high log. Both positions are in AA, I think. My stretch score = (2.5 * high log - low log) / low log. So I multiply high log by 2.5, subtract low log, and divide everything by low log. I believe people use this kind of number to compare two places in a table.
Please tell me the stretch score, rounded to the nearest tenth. 1.7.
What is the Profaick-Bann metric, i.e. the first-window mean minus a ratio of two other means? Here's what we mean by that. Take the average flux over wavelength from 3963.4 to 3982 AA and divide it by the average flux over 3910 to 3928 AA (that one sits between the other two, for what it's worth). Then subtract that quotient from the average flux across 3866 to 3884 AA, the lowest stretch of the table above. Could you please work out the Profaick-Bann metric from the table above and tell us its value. 3.1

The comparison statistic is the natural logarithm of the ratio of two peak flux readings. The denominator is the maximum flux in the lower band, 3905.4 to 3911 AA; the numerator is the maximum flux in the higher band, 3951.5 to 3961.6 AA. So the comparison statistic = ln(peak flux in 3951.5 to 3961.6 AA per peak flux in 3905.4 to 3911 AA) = 0.05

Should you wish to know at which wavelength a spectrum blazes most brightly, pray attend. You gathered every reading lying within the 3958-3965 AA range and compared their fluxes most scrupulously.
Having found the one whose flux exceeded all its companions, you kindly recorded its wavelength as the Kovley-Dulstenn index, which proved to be 3958.37 AA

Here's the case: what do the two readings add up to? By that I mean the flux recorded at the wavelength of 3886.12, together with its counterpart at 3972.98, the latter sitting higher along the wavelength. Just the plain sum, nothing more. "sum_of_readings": 5.2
